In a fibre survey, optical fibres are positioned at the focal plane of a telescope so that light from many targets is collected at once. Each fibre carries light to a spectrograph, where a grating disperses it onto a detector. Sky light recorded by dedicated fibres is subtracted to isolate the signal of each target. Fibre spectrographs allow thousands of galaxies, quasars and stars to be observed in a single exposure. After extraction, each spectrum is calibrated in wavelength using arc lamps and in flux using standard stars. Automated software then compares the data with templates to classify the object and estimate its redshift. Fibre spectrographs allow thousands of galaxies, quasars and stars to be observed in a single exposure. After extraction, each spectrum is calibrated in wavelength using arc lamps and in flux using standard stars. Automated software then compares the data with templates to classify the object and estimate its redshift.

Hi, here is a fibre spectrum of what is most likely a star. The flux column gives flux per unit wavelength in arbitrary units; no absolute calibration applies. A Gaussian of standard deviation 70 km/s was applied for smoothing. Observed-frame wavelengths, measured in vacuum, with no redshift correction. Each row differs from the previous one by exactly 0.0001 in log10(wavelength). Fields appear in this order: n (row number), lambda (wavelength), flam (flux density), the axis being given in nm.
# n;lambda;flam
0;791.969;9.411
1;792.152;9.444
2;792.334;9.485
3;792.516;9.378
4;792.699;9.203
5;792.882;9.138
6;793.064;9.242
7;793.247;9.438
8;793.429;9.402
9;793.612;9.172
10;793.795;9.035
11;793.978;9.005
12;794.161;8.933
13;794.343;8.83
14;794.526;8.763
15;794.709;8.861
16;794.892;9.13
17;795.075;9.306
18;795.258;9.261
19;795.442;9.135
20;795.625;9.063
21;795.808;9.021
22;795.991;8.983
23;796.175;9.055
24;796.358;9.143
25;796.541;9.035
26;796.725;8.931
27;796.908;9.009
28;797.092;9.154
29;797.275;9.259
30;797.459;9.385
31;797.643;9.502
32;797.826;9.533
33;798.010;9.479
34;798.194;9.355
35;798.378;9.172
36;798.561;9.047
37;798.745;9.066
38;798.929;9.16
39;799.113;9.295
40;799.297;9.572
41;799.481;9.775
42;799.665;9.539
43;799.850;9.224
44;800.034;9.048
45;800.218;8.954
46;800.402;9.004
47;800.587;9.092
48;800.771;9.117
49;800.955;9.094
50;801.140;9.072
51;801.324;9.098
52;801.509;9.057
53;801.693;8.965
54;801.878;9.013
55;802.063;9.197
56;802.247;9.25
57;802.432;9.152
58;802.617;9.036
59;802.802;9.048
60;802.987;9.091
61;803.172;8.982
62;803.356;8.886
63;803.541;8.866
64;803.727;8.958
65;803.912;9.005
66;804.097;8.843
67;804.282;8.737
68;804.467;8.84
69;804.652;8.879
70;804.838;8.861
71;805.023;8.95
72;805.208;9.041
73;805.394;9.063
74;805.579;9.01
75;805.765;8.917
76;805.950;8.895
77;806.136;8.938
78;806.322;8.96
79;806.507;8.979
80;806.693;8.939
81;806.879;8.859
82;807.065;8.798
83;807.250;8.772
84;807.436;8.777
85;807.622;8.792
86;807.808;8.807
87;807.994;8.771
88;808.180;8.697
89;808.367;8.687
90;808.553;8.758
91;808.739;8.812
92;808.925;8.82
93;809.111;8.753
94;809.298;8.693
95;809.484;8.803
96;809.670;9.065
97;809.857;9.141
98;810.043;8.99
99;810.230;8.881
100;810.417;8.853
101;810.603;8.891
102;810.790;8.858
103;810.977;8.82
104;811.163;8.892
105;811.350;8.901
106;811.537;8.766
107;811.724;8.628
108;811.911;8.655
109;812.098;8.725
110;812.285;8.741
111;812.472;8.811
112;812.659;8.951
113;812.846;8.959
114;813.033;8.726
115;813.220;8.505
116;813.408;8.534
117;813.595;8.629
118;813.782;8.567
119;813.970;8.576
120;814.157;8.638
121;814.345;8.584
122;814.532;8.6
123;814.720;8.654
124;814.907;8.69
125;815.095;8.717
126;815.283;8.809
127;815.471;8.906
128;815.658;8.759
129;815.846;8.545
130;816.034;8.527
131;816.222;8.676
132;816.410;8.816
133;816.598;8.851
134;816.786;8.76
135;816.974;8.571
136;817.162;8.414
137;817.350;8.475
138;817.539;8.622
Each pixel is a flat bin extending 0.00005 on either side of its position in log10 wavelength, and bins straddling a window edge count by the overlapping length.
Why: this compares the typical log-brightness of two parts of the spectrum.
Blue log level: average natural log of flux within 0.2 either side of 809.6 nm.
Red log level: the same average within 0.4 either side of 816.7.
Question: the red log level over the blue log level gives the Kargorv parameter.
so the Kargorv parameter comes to 0.99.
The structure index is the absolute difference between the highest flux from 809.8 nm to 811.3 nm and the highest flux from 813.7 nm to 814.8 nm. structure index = 0.49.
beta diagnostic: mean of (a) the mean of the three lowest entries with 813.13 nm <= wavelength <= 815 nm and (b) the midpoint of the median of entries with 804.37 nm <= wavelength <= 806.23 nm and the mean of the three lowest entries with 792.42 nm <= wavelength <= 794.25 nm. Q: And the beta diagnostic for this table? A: 8.75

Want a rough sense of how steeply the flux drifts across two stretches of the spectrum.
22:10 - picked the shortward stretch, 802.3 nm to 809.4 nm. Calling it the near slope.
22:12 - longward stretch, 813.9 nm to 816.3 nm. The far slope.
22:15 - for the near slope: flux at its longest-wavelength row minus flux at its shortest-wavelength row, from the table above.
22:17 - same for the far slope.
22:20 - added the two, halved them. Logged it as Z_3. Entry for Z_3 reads -0.18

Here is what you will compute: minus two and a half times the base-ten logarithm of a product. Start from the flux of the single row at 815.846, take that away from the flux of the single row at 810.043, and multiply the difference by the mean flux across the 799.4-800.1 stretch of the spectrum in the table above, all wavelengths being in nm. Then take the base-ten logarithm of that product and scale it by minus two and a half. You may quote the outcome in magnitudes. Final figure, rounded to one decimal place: -1.6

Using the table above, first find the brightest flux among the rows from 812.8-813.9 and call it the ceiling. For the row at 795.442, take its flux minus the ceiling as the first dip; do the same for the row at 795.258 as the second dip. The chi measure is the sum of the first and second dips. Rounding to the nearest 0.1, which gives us 0.5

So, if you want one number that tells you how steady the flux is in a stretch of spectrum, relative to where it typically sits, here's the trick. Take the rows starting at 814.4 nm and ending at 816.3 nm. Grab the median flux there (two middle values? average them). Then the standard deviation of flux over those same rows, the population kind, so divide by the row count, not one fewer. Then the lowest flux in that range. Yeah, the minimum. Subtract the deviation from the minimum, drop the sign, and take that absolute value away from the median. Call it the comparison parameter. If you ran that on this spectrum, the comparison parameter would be 0.27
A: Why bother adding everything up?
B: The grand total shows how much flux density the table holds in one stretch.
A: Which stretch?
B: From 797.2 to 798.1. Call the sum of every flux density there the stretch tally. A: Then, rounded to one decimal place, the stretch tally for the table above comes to 47.2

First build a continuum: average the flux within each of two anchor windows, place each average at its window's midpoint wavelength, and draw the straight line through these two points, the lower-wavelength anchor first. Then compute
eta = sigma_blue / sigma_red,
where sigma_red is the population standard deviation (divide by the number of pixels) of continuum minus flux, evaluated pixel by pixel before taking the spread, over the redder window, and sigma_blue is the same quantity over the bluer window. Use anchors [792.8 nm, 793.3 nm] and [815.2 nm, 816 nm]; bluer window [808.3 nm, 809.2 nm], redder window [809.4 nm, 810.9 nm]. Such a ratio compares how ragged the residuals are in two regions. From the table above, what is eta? 0.5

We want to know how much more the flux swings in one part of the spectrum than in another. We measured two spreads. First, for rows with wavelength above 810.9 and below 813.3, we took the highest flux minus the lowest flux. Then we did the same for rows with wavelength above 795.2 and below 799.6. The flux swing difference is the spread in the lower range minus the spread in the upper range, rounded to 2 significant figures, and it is 0.39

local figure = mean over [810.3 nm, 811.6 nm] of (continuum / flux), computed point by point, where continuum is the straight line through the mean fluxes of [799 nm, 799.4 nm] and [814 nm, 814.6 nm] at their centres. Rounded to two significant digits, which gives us 0.99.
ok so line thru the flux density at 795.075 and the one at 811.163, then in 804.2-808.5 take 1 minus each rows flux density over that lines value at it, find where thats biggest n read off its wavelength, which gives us 804.282 nm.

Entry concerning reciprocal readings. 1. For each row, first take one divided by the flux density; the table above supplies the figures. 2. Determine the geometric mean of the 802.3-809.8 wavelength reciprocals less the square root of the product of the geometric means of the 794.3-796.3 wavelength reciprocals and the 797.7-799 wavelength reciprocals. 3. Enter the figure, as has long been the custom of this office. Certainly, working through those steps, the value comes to 0.0032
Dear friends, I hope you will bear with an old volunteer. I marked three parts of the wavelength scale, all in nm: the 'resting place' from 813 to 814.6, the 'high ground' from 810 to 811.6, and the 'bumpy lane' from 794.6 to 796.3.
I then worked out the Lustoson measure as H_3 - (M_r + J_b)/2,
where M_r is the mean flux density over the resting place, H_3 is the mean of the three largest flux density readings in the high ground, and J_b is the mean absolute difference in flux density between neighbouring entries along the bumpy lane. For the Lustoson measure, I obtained 4.58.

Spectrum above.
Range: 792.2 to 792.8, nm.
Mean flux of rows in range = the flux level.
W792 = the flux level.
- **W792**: 9.36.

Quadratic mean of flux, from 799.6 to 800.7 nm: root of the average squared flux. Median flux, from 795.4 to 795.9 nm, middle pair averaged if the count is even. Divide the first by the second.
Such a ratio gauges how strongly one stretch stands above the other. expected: 1.009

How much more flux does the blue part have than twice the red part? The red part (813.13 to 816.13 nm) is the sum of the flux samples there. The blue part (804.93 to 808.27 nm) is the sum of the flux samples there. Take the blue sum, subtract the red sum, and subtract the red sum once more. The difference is -117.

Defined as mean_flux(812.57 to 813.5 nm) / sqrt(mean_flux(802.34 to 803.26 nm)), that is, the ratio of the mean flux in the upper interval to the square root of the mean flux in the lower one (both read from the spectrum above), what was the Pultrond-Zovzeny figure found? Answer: 2.902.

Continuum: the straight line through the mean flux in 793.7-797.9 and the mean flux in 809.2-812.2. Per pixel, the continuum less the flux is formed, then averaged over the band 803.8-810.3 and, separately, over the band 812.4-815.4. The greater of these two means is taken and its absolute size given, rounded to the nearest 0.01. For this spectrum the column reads 0.11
